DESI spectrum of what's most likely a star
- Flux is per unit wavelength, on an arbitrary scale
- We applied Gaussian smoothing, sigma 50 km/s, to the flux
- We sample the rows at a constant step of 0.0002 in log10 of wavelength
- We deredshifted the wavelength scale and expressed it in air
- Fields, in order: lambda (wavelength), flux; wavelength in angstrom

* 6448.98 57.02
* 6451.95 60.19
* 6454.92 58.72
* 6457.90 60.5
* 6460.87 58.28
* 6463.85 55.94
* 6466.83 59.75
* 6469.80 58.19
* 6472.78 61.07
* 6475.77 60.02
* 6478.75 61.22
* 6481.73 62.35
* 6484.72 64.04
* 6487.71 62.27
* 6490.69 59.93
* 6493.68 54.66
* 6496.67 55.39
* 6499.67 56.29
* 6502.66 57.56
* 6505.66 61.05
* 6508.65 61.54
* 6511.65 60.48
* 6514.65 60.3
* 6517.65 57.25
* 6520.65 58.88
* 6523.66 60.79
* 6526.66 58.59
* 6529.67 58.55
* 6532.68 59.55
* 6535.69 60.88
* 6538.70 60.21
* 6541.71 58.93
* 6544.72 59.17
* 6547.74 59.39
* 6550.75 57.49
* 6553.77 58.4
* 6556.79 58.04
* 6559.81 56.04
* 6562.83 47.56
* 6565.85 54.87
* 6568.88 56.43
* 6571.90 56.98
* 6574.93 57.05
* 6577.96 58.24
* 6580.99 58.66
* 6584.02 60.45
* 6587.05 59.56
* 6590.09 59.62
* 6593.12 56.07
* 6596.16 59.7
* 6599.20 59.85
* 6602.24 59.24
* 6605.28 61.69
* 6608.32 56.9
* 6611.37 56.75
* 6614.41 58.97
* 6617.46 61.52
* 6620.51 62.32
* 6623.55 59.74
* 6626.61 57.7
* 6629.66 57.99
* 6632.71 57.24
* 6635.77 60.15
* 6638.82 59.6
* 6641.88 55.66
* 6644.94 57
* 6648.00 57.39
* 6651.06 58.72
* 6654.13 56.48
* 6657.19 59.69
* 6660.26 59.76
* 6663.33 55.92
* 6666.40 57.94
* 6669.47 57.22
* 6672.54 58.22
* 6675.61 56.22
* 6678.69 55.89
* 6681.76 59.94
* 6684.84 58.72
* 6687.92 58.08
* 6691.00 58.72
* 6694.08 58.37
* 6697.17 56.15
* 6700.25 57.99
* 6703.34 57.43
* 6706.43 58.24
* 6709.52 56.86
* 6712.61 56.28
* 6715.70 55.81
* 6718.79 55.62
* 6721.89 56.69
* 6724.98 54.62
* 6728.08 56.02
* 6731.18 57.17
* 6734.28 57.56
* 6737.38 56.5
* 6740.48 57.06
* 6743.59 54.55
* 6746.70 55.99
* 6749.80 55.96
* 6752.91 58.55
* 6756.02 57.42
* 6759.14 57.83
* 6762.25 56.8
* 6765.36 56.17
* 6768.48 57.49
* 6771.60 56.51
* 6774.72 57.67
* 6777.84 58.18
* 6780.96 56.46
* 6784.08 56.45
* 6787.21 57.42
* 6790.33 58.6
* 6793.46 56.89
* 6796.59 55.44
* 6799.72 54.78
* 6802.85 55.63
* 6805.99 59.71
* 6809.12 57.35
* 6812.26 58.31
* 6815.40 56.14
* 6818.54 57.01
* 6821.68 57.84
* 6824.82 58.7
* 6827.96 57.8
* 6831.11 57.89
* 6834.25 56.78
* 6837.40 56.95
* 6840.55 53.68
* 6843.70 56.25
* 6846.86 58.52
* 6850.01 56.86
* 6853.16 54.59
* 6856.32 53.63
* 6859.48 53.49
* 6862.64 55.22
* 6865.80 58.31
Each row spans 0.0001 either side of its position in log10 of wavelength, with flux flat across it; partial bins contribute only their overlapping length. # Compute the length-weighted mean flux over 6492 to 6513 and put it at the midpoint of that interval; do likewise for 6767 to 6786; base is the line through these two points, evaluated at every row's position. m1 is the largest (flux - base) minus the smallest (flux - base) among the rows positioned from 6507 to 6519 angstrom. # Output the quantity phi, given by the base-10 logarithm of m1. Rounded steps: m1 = 4.3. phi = 0.63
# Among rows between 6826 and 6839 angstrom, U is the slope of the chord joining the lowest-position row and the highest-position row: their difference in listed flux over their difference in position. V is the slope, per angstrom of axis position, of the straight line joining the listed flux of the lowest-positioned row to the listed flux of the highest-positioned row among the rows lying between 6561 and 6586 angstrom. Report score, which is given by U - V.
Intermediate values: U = -0.09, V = 0.61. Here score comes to -0.7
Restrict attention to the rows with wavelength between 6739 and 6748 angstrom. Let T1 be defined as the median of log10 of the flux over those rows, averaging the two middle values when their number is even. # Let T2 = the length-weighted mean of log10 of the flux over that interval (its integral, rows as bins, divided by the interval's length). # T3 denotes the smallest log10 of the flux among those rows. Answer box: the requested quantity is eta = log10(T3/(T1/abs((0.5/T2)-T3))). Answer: 0.159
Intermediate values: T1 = 1.75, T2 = 1.75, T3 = 1.74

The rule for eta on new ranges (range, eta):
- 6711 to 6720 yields 0.164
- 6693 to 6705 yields 0.163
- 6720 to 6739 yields 0.158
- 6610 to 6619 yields 0.164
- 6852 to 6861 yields 0.158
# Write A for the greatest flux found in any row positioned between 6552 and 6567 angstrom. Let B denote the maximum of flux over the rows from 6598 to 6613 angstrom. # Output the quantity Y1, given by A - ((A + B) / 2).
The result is -1.6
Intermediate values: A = 58.4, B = 61.69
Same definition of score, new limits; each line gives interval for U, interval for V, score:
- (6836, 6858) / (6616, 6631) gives 0.1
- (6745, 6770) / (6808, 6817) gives 0.3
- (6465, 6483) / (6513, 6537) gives 0.1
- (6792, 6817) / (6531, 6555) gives 0.0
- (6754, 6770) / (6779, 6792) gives -0.2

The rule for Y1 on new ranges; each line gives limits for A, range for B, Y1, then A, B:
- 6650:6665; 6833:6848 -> 0.6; 59.76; 58.52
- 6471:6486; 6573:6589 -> 1.8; 64.04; 60.45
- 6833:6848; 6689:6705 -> -0.1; 58.52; 58.72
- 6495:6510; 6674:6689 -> 0.8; 61.54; 59.94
